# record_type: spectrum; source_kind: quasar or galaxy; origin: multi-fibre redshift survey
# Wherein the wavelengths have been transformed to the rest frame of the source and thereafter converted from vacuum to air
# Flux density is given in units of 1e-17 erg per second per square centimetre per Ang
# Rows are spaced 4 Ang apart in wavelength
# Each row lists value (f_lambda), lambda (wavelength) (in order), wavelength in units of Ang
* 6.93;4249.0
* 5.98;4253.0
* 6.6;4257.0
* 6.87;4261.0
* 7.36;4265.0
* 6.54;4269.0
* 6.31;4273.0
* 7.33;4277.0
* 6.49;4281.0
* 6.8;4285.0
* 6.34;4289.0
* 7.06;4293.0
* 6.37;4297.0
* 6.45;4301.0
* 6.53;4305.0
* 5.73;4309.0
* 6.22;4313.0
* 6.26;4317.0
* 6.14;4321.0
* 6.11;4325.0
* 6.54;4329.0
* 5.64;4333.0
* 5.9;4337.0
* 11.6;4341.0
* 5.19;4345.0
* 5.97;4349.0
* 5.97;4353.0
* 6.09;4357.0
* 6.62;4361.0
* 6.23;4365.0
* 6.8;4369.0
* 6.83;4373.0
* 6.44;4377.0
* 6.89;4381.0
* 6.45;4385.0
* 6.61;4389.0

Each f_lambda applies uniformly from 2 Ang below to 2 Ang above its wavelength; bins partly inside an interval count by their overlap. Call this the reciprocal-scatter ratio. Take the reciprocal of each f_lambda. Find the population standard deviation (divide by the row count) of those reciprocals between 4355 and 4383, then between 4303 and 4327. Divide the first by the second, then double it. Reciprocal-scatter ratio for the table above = 2.2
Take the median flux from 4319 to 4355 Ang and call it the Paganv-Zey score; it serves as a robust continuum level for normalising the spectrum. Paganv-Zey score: 5.97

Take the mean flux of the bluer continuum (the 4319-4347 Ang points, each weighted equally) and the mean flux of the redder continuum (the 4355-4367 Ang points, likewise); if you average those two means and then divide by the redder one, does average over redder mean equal 1.03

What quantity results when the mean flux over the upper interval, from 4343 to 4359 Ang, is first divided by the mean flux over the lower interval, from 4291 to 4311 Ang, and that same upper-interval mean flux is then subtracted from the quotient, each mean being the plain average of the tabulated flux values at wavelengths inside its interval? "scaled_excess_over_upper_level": -4.90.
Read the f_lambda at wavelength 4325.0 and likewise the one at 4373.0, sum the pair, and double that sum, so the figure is 25.88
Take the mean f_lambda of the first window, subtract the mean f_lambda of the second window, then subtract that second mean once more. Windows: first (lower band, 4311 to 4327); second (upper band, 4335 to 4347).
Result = -8.9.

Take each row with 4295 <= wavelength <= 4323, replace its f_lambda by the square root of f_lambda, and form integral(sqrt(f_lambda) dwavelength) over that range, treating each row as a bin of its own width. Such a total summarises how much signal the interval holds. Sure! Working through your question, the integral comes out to 69.9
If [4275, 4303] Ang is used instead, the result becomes 72.4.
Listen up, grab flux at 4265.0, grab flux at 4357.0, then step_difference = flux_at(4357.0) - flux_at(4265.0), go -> -1.3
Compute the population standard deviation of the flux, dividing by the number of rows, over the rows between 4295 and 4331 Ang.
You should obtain 0.24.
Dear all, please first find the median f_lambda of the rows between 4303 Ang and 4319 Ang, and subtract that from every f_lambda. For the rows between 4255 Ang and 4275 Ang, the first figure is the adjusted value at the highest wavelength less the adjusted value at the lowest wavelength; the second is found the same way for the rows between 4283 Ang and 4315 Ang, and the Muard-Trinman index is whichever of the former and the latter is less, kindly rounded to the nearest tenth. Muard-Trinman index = -0.6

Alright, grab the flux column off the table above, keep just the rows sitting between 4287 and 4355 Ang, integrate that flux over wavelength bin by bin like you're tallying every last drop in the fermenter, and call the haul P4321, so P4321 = 440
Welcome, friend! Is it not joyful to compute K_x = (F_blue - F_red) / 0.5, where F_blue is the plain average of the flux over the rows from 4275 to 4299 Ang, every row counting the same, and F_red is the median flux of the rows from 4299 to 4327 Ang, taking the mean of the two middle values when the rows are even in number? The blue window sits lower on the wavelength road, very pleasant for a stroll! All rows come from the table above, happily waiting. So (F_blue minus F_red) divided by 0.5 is 1.0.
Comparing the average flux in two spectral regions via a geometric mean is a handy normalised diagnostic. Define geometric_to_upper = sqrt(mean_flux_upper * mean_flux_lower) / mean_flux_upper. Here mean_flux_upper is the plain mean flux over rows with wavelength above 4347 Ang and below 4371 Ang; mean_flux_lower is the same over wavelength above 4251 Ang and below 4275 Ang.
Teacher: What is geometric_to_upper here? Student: 1.03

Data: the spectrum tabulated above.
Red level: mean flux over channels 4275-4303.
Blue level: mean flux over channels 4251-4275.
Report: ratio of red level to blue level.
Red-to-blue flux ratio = 1.01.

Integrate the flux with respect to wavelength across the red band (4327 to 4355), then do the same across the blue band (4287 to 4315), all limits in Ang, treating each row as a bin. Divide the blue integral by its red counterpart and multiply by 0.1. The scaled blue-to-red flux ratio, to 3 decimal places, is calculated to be 0.095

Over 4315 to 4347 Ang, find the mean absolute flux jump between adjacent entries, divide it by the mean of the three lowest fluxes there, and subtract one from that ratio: -0.65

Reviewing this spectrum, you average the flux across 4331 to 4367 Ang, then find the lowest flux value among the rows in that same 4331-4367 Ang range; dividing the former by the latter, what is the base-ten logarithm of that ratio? 0.10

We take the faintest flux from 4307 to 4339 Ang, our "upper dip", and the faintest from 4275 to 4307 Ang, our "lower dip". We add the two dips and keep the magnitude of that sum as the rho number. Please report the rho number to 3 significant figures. 12.0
